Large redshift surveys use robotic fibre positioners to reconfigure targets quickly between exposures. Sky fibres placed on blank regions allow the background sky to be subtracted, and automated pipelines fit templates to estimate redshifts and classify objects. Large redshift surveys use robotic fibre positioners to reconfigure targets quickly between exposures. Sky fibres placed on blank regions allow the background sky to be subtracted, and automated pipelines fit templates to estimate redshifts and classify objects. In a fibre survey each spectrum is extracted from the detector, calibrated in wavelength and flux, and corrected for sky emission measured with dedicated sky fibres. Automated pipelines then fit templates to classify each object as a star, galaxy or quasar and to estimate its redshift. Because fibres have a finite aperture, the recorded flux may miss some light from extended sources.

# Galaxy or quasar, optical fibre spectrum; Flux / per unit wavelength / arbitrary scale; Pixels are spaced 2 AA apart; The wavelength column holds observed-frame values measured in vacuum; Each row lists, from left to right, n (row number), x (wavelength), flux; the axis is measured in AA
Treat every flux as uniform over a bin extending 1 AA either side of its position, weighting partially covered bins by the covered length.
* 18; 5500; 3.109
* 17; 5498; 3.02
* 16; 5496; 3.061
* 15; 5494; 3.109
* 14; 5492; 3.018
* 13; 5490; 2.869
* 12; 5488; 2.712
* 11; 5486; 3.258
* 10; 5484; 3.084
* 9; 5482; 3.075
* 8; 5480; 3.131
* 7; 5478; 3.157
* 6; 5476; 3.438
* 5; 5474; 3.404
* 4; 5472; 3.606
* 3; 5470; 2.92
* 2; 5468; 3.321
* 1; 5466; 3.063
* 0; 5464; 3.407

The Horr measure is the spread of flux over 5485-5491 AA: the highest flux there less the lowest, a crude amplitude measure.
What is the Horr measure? 0.55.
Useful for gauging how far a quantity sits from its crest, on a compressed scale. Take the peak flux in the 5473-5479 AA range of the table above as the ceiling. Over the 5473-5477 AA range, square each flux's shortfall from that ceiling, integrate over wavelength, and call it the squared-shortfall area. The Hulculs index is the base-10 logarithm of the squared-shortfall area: -2.6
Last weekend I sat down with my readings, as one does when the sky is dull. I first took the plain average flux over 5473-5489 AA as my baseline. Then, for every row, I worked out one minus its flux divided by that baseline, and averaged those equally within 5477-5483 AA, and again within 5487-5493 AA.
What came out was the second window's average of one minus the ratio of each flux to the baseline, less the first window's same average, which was 0.08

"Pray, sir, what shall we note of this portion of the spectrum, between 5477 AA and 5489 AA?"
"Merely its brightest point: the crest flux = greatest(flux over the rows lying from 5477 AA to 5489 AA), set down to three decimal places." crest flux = 3.258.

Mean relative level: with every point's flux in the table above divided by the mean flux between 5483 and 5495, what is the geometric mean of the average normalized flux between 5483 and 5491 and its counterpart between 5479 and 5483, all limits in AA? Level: 1.01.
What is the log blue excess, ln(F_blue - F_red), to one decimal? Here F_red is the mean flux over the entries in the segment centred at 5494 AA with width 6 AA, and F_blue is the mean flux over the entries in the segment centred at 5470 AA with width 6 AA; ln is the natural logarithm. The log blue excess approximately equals -1.5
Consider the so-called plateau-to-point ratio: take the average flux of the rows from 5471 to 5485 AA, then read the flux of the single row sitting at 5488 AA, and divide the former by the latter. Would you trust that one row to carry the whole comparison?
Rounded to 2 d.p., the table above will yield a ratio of 1.21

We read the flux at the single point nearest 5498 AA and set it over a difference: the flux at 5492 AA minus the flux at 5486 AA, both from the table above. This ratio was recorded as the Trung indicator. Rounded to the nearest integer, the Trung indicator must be -13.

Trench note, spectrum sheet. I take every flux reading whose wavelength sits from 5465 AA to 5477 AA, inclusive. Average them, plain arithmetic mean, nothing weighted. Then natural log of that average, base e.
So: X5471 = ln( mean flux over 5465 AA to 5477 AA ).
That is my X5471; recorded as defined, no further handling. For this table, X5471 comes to 1.19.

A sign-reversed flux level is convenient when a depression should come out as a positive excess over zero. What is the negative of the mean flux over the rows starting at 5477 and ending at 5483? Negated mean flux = -3.121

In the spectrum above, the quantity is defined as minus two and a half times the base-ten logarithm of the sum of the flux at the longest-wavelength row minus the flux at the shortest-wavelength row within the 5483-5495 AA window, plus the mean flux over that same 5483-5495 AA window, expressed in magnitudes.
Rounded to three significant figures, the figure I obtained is -1.20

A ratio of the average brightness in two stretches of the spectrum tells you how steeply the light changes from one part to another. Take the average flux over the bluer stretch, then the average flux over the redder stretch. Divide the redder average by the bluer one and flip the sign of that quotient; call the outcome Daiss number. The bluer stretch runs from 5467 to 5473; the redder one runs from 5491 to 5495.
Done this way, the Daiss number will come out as -0.933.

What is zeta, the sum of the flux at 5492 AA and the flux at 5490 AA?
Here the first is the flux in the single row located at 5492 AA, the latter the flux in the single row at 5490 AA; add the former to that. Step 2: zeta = 5.9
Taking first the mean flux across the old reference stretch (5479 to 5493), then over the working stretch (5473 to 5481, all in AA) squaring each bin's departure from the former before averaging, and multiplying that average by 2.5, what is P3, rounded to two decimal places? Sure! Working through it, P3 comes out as 0.22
